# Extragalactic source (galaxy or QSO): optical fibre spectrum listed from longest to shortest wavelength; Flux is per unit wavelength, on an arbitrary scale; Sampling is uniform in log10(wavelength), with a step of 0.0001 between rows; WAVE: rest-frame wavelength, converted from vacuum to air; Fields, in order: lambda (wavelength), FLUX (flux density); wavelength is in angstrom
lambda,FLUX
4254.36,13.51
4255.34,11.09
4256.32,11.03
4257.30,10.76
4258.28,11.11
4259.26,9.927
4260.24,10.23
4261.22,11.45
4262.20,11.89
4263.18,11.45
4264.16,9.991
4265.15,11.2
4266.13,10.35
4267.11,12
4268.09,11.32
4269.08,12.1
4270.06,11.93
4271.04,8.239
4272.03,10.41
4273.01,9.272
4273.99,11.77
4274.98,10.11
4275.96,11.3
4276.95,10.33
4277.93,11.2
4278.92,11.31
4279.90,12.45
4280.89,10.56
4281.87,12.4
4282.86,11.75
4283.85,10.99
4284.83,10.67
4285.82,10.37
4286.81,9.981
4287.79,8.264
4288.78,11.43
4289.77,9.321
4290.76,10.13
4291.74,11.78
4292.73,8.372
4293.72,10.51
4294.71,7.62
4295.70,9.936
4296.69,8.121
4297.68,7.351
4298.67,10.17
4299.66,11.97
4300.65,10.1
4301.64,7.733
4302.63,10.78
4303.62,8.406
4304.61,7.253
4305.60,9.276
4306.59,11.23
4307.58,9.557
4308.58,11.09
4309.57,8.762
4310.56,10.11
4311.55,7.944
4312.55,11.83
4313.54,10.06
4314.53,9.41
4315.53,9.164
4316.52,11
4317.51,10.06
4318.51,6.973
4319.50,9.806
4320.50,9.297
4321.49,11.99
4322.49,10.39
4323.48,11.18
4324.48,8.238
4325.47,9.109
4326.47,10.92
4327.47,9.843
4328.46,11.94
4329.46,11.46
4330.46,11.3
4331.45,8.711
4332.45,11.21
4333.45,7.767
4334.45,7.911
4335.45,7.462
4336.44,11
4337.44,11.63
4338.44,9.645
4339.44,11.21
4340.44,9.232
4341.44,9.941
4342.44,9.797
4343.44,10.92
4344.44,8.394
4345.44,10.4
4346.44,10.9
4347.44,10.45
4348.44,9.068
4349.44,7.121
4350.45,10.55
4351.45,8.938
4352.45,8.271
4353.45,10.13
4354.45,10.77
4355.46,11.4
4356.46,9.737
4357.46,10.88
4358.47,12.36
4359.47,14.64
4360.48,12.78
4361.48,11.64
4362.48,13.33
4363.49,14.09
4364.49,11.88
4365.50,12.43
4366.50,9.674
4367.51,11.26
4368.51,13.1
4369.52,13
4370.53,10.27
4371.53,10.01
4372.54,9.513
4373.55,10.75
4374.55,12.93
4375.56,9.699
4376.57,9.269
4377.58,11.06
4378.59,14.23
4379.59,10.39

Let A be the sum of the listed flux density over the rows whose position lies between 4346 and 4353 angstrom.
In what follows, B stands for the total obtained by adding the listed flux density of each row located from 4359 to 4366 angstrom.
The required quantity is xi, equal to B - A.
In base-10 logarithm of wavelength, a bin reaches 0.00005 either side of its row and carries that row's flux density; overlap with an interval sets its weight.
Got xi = 25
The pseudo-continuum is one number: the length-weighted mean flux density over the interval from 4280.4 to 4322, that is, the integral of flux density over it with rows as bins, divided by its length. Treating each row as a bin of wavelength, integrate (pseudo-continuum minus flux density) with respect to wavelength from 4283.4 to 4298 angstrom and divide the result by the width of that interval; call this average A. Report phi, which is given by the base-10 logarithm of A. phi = -0.8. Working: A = 0.17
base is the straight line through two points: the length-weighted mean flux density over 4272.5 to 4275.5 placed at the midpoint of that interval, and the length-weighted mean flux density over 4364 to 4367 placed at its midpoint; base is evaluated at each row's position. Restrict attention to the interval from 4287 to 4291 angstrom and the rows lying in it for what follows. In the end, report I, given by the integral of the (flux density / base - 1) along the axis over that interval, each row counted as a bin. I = -0.3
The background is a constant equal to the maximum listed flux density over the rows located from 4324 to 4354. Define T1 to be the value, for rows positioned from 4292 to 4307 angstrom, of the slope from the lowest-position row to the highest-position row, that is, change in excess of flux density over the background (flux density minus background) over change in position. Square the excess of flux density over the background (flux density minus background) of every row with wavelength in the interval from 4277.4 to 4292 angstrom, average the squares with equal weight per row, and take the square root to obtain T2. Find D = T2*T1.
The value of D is 0.3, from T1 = 0.21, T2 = 1.6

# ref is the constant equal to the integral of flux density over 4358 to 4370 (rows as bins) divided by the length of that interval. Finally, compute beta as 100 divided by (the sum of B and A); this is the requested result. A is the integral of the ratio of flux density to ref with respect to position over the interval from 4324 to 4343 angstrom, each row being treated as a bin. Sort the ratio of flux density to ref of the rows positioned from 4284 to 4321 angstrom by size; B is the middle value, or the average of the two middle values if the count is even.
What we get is 6.3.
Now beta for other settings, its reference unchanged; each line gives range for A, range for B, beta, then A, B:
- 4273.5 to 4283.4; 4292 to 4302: 10.3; 8.9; 0.731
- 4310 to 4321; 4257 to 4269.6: 10.7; 8.4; 0.895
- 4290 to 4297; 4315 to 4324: 16.3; 5.3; 0.804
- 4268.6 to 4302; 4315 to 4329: 3.5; 27.5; 0.795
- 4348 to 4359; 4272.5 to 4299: 10.5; 8.7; 0.828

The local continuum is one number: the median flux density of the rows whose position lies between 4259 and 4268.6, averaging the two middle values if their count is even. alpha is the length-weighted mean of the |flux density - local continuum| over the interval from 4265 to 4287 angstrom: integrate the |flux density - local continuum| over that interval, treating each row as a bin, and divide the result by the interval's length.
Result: 0.81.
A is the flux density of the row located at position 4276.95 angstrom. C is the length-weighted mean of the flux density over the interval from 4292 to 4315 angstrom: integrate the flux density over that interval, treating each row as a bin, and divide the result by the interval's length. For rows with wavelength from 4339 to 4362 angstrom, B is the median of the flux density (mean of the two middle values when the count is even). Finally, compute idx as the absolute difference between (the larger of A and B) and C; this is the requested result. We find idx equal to 1.0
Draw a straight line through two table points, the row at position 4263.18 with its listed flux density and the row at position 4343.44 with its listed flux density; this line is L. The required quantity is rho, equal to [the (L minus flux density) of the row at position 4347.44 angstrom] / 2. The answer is 0.2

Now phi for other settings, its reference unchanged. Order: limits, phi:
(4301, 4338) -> -1.2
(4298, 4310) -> -0.7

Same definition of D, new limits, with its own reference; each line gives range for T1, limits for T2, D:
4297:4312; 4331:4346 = 0.1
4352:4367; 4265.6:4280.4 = 0.1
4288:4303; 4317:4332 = -0.1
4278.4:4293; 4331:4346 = -0.6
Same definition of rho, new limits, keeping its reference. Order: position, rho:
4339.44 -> -0.1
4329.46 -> -0.2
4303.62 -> 1.4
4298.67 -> 0.5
